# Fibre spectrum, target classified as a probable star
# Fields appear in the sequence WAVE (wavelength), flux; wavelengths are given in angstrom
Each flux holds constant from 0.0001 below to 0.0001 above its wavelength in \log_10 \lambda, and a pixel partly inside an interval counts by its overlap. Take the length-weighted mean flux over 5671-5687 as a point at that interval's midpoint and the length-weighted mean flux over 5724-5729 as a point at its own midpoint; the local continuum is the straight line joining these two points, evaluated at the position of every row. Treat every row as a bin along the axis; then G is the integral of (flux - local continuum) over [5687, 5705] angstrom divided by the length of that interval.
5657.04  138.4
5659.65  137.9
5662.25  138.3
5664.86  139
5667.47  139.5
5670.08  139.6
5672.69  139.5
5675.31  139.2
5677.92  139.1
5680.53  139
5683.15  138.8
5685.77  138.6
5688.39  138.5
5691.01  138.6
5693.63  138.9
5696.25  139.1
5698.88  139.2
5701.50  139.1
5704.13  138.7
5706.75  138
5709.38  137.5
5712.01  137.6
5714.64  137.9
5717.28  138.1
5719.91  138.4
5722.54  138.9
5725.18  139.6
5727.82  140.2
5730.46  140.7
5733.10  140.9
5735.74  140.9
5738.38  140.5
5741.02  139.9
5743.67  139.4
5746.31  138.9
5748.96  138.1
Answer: -0.4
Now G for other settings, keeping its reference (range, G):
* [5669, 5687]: 0.1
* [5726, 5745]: 0.4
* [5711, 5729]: -1.0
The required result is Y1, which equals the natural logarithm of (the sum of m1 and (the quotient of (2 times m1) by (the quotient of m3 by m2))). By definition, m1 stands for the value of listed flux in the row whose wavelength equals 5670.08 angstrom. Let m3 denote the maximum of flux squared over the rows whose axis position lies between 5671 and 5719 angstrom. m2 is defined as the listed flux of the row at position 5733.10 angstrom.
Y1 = 4.95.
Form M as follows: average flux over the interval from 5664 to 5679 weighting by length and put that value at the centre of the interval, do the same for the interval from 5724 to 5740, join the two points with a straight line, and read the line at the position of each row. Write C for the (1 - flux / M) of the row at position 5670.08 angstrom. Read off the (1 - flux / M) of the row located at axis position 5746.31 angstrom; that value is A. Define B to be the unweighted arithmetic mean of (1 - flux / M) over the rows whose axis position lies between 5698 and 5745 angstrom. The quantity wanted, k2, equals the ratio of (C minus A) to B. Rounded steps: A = 0.013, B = 0.0077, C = -0.0022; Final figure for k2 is -2.0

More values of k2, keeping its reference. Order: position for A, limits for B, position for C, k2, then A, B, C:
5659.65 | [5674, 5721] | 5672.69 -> -1.1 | 0.009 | 0.0089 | -0.0011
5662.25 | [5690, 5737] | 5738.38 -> -0.7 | 0.006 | 0.0079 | 0.0007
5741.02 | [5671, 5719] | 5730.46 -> -0.9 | 0.005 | 0.0081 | -0.0018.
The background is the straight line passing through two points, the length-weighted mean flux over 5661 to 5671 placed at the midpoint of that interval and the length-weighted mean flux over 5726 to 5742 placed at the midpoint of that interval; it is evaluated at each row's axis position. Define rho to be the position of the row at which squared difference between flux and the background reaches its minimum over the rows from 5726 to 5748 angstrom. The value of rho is 5738.38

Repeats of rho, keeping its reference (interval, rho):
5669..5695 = 5675.31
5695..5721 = 5698.88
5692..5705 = 5698.88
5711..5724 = 5722.54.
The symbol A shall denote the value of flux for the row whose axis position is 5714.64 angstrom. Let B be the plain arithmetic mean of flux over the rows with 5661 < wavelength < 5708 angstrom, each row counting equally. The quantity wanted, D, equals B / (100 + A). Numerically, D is 0.584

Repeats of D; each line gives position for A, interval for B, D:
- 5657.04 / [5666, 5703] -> 0.583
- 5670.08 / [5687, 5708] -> 0.579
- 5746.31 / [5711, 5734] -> 0.582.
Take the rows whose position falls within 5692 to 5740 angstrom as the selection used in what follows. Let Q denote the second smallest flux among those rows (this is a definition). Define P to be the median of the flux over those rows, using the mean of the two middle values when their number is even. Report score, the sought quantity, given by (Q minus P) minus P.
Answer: -140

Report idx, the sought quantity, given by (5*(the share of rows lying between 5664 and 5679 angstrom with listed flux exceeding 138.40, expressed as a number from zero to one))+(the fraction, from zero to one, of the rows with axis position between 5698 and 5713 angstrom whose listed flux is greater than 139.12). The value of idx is 5.17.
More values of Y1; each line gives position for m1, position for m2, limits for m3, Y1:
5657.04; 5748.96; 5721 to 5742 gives 4.94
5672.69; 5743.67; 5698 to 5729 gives 4.95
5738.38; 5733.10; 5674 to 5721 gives 4.96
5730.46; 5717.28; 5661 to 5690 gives 4.96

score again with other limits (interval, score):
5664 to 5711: -140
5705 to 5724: -138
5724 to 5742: -141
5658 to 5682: -140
